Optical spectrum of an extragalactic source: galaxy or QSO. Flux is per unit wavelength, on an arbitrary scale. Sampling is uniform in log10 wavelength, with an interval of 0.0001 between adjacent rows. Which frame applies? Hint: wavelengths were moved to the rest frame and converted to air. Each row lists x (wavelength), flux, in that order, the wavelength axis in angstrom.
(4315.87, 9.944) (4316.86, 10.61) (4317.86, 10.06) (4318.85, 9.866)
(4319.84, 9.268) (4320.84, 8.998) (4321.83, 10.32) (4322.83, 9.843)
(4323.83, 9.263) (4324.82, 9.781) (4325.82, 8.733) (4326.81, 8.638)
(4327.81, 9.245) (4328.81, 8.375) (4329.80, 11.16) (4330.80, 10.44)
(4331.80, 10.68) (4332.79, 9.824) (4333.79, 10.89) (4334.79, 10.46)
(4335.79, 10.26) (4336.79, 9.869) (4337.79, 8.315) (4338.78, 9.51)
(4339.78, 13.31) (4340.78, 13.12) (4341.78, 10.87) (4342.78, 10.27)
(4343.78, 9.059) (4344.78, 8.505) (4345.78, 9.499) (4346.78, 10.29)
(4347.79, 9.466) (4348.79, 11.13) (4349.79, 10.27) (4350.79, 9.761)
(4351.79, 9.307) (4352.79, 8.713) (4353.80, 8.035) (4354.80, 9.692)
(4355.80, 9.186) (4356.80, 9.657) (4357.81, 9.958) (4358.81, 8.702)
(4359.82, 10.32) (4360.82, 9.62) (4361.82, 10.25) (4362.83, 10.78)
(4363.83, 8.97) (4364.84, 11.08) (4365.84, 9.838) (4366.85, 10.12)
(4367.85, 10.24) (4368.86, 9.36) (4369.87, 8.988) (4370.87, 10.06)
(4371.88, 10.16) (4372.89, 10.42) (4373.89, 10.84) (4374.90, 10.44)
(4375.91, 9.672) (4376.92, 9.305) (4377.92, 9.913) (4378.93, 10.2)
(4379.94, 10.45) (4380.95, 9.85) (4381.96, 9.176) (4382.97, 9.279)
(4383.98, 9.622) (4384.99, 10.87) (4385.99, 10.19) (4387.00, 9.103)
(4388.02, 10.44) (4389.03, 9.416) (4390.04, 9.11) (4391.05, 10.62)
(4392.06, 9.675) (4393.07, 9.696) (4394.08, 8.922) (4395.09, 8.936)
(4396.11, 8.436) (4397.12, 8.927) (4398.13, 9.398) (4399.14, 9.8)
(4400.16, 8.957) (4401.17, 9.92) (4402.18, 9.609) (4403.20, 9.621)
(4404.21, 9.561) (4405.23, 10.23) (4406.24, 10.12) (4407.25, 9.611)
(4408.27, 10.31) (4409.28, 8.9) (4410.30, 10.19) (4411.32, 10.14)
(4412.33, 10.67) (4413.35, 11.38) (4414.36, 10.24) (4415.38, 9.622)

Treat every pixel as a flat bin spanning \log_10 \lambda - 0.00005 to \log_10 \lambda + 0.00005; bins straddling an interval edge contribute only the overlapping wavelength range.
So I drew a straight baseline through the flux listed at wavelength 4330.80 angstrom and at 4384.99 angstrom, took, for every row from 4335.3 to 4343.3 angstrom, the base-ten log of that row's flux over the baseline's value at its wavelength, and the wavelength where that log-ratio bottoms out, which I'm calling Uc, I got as 4337.79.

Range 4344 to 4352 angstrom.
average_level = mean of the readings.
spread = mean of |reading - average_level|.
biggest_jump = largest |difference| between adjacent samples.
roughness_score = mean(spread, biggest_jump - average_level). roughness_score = -3.76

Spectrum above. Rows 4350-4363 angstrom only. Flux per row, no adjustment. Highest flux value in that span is 10.78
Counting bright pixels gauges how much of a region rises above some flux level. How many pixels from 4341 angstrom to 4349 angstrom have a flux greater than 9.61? 4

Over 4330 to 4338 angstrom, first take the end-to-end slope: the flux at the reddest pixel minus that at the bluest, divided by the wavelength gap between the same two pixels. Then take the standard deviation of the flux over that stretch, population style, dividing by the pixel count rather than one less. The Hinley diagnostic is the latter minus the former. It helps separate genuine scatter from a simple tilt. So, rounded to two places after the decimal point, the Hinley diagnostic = 1.06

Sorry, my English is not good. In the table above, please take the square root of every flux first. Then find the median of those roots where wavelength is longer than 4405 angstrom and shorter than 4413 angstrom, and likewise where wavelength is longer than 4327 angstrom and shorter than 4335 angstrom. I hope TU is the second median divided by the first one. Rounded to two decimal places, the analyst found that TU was 1.01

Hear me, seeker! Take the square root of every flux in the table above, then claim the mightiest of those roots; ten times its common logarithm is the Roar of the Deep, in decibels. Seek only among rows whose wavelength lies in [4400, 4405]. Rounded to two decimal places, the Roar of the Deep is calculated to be 4.98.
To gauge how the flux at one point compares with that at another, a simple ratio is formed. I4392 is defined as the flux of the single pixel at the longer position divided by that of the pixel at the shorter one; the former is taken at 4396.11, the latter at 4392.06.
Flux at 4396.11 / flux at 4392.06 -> 0.87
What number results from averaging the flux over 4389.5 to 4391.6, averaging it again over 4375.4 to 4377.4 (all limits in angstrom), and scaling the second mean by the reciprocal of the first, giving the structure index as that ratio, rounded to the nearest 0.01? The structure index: 0.96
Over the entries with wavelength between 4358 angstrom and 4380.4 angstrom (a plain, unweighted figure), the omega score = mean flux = 9.99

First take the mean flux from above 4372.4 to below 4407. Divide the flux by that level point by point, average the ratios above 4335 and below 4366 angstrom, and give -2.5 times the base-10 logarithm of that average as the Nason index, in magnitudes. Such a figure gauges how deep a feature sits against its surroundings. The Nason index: -0.022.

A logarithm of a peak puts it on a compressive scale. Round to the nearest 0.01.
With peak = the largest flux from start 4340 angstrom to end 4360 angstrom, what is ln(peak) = 2.57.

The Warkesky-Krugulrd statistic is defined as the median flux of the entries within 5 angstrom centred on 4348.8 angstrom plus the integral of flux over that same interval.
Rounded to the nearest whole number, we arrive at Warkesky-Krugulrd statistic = 61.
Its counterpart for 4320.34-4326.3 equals 66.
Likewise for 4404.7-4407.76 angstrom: 41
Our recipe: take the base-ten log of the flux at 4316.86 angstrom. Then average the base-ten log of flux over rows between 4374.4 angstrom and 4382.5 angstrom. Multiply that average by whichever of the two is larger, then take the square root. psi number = 1.01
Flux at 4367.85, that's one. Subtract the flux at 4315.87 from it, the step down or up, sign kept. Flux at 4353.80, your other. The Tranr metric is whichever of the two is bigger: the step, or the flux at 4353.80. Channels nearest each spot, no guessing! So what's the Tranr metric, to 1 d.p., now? 8.0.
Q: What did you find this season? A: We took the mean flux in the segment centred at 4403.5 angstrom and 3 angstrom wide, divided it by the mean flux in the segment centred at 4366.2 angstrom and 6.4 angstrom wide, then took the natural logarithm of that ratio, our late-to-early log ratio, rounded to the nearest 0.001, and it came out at -0.035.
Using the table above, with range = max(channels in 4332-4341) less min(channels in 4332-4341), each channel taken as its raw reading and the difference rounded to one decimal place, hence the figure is 5.0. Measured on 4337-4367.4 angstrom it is 5.3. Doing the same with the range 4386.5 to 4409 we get 2.2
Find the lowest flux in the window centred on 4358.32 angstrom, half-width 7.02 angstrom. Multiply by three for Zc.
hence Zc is 24.1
